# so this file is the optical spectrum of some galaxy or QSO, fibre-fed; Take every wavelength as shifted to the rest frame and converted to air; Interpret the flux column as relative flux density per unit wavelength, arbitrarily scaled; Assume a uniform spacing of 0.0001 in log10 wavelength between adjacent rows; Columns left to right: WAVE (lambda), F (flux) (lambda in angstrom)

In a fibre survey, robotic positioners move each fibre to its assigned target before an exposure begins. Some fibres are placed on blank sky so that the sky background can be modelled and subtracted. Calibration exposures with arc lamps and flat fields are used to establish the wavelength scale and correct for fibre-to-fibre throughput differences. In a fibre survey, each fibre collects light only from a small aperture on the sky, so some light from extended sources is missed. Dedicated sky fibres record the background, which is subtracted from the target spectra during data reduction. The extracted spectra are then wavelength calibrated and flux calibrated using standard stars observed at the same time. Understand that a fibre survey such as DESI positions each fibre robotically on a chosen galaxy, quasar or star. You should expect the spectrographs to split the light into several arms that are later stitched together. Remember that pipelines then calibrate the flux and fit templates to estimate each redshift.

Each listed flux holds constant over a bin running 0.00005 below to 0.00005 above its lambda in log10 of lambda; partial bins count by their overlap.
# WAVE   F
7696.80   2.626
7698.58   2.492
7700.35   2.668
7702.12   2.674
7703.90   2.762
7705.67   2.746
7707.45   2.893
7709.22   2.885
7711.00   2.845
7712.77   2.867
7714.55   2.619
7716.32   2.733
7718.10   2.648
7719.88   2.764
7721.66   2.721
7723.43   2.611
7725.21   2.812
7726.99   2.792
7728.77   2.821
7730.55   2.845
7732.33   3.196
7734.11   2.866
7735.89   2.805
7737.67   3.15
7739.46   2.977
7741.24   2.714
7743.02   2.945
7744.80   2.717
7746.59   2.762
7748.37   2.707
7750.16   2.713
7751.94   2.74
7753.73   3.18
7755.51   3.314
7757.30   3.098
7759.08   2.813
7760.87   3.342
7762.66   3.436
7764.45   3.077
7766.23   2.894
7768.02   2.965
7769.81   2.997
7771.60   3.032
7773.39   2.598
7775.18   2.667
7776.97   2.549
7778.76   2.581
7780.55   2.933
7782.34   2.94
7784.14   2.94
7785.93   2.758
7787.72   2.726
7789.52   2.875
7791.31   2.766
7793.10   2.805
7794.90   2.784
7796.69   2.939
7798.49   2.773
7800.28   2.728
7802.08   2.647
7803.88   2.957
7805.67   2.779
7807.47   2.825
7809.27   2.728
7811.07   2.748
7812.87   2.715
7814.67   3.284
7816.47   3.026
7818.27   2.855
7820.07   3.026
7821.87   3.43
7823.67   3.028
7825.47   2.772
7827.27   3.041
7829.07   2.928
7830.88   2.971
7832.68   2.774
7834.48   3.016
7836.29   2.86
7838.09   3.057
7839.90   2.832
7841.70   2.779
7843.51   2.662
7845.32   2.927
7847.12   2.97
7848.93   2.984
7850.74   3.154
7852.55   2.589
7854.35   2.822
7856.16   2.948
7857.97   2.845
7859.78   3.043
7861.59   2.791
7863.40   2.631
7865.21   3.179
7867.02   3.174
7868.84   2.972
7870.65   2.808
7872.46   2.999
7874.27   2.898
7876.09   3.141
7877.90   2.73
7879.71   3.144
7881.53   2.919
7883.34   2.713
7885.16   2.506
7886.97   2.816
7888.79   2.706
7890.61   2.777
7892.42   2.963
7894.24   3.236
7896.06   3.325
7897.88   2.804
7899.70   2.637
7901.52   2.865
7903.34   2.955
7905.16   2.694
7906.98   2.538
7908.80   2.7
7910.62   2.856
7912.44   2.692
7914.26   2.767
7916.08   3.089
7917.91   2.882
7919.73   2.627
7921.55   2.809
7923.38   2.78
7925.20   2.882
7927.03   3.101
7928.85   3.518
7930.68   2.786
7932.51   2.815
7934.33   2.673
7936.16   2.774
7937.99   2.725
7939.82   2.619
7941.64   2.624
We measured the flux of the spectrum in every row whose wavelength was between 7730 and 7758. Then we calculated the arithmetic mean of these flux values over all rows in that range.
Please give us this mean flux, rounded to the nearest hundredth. 2.92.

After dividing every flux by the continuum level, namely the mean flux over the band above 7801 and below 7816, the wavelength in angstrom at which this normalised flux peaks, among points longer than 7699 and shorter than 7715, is 7707.45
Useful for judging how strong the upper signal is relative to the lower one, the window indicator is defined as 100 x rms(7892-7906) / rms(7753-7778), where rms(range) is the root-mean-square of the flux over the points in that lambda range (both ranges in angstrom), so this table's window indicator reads 98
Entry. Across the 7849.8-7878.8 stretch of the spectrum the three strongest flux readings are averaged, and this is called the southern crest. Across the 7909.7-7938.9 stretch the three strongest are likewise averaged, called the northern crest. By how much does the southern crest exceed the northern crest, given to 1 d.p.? -0.1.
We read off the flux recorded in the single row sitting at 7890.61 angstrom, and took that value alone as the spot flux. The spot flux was 2.777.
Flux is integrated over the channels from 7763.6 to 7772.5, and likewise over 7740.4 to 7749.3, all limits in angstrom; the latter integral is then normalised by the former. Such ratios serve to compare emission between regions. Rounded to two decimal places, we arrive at 0.92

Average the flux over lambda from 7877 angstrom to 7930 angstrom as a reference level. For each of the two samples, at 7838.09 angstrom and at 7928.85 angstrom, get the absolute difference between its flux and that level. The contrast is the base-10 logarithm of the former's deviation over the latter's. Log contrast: -0.5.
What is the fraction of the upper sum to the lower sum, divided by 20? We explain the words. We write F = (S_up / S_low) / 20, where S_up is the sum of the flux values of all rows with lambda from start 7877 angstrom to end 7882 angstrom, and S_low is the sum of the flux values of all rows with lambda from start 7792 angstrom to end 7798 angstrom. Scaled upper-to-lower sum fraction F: 0.052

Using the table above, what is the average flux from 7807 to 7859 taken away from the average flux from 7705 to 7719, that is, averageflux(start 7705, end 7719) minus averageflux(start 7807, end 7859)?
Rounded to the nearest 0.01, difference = -0.14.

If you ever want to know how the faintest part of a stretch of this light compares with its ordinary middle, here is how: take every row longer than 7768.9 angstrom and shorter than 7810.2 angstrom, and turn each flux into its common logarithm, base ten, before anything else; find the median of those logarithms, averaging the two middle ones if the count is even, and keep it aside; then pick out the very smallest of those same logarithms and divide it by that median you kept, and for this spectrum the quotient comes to 0.92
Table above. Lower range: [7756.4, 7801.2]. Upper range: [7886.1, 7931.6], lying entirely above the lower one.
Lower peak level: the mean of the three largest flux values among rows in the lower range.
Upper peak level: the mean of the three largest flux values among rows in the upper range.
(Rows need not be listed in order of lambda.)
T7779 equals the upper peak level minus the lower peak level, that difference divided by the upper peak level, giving 0.020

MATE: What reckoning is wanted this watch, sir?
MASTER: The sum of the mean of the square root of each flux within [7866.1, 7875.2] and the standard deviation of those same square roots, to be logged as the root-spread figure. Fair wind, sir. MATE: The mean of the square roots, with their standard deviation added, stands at 1.76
